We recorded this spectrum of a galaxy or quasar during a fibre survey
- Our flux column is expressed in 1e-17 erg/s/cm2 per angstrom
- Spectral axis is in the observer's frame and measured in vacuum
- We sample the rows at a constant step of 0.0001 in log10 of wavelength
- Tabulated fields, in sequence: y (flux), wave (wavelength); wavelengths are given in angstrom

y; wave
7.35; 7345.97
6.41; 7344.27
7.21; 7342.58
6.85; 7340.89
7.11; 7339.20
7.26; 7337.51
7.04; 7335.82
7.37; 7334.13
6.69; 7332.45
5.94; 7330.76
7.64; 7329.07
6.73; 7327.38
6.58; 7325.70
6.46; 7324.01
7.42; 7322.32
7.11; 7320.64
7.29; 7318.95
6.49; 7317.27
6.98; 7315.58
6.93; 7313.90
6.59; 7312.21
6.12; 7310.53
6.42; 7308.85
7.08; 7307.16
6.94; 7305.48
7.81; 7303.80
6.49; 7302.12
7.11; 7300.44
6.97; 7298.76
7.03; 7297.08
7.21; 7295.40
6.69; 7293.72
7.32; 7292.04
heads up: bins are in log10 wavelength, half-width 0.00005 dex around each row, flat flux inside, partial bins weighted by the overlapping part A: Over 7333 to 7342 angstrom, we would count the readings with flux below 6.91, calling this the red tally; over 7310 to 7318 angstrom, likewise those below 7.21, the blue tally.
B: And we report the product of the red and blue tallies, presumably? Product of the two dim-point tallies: 5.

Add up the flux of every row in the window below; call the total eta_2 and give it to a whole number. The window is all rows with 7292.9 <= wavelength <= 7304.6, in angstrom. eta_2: 49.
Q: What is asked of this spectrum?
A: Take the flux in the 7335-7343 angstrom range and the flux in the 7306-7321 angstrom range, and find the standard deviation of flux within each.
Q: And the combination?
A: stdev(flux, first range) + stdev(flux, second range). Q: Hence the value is 0.5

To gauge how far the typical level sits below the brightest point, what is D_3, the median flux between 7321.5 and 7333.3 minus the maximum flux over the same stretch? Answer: -0.95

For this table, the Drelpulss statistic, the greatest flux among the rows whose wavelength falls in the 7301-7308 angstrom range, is 7.81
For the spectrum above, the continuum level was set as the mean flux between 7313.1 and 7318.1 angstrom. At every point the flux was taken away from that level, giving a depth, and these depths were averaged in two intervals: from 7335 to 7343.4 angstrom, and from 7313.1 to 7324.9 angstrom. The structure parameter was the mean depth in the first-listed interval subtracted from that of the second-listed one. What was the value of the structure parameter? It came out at 0.14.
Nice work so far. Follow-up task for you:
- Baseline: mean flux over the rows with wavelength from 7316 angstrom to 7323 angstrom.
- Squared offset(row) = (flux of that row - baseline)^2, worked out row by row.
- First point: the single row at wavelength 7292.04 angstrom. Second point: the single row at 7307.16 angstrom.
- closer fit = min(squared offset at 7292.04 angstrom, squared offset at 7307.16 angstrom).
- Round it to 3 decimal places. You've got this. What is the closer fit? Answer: 0.000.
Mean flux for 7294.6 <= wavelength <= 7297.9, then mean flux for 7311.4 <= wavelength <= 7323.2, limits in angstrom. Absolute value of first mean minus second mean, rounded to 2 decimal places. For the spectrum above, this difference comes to 0.15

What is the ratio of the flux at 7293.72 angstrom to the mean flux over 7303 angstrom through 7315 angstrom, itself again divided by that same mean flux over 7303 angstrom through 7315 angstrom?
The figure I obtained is 0.143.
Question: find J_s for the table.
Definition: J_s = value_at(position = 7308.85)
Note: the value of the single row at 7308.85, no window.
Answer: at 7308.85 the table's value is 6.42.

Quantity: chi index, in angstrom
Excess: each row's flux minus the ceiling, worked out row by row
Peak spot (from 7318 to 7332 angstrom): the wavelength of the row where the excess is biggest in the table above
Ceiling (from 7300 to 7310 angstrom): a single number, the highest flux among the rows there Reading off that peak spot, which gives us 7329.07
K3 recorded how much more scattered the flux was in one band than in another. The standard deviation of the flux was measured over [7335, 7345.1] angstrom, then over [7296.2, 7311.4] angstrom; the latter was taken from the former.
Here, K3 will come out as -0.18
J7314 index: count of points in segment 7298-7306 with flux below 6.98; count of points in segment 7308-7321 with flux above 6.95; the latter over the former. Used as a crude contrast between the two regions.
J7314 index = 1.0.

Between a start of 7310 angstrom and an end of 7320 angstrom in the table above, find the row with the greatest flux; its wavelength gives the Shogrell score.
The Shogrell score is 7318.95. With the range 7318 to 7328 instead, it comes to 7322.32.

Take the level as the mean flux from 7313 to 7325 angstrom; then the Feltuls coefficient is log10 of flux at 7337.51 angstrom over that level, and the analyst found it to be 0.019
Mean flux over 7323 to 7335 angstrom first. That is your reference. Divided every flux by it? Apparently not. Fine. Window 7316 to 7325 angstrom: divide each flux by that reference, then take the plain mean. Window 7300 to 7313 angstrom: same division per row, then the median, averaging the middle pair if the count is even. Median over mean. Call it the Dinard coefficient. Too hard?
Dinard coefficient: 0.97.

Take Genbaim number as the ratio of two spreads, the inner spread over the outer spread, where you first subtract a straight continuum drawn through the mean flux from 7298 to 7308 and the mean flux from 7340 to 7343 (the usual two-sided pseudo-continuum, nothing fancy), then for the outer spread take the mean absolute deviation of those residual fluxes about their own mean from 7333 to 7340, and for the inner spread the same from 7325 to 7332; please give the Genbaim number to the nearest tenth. 3.9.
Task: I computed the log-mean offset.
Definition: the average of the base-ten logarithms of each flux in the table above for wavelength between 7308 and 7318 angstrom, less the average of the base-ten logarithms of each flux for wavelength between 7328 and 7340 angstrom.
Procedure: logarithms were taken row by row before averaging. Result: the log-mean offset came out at -0.026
